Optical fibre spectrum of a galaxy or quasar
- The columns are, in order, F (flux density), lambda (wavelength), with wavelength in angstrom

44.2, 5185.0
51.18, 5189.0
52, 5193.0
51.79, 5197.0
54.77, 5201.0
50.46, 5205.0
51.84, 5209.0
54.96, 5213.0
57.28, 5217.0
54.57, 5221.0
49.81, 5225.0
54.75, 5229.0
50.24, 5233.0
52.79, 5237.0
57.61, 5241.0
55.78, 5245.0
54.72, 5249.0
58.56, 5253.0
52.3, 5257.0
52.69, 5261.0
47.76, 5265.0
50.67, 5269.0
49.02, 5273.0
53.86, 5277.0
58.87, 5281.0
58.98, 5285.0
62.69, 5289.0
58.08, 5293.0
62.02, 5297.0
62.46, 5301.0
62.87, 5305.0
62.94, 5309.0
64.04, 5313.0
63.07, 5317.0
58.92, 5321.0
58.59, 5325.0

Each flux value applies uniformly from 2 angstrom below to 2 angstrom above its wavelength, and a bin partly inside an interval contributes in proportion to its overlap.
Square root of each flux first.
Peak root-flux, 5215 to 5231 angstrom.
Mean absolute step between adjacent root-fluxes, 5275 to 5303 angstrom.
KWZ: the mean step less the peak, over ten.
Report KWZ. -0.738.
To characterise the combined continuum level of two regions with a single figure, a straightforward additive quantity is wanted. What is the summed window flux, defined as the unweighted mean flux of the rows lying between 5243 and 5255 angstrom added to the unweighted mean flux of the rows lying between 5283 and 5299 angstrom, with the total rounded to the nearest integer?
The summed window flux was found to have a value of 117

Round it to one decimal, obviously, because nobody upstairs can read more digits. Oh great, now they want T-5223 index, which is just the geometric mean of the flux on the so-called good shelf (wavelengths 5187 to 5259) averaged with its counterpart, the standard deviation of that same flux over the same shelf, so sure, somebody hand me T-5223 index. 28.1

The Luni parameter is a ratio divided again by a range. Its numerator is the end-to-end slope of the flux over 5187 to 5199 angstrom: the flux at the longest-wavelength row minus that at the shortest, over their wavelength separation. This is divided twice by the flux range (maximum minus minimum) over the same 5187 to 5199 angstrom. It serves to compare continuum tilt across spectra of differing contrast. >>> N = 0.113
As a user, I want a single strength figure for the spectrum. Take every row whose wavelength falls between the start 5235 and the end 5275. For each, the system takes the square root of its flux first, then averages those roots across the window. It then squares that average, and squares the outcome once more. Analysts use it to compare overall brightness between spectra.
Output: 2824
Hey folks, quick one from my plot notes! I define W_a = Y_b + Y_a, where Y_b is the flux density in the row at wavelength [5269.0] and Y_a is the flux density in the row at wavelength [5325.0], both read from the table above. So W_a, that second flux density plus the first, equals 109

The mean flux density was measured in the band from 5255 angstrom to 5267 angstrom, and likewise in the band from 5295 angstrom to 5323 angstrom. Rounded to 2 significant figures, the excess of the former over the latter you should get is -11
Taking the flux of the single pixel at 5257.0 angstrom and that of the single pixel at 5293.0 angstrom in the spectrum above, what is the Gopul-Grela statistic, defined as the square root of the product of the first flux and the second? 55.1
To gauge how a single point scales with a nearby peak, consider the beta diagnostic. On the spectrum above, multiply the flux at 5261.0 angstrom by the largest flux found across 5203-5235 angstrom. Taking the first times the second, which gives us 3018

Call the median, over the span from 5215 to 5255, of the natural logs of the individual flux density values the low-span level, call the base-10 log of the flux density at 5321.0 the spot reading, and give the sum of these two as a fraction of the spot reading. 3.26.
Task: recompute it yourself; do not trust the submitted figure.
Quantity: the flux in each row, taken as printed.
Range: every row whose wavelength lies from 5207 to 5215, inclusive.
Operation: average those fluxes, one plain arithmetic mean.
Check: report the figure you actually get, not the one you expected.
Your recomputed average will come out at 53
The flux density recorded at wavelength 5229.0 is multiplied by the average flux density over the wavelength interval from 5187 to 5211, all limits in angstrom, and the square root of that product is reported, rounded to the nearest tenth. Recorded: 53.4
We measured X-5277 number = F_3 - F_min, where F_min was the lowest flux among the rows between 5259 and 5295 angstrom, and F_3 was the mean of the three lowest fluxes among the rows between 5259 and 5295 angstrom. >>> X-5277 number 1.4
